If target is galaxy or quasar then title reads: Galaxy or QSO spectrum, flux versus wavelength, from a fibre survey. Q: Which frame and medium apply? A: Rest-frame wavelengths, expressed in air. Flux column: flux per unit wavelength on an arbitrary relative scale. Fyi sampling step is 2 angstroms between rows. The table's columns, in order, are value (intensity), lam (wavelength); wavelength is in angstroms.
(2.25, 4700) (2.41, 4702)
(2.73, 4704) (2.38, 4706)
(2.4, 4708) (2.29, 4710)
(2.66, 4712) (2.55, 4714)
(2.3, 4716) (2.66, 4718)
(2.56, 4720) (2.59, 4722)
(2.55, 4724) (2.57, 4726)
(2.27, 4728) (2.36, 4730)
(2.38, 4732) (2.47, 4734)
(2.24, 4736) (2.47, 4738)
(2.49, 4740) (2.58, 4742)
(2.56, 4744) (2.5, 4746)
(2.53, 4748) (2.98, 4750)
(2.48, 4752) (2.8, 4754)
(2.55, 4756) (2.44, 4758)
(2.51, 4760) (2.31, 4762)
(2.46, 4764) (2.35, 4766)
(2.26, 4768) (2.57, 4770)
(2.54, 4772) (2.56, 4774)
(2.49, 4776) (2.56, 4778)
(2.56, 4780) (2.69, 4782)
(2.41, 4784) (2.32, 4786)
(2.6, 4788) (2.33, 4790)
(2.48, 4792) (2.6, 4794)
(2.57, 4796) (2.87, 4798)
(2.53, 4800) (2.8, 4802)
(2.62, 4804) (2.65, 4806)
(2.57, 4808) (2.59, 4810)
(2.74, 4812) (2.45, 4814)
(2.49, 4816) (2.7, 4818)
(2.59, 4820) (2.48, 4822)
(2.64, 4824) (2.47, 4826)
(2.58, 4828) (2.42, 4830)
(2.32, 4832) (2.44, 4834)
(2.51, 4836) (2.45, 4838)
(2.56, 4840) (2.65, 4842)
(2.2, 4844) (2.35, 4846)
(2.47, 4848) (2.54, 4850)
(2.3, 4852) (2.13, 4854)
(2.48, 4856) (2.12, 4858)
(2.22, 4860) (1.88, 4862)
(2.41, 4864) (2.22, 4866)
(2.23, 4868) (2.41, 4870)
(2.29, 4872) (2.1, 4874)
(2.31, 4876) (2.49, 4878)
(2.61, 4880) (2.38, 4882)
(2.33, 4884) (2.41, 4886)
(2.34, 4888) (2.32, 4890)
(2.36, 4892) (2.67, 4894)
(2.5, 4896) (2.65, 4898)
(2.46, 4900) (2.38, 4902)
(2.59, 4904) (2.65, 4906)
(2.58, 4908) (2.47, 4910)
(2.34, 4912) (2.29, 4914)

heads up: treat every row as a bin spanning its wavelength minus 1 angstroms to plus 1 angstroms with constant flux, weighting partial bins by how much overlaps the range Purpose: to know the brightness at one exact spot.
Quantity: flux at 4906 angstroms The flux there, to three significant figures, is 2.65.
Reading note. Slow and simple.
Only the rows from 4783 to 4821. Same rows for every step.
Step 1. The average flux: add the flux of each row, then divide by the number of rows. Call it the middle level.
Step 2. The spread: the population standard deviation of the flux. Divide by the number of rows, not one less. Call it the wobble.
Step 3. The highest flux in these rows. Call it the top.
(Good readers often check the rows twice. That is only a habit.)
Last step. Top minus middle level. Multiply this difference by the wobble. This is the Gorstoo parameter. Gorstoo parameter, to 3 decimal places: 0.042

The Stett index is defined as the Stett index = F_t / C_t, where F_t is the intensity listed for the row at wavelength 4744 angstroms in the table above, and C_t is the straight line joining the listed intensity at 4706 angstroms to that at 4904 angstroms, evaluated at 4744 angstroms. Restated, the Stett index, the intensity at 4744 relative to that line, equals 1.06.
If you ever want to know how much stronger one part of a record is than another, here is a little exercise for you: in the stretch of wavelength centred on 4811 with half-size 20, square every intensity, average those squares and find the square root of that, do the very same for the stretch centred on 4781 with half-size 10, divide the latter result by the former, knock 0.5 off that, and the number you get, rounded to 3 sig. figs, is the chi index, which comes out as 0.467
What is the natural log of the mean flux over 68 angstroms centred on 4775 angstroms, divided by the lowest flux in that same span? 0.12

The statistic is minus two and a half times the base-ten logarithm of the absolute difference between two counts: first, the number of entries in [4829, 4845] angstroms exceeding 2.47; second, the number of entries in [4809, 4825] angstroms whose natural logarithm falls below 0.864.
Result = -1.19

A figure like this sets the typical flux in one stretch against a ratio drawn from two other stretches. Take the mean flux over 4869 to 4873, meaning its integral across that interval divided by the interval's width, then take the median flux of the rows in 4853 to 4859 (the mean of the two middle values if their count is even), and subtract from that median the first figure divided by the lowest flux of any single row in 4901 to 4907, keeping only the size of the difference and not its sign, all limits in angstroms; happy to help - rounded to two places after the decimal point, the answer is 1.14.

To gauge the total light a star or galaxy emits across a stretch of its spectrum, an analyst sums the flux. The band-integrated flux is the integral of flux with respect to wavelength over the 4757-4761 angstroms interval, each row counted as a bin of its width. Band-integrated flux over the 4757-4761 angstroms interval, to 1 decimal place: 9.9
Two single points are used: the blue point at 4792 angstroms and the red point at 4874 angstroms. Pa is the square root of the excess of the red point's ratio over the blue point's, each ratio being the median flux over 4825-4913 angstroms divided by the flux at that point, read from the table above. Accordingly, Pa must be 0.42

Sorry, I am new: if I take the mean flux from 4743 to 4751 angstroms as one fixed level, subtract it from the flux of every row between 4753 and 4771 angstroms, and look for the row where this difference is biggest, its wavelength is 4754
